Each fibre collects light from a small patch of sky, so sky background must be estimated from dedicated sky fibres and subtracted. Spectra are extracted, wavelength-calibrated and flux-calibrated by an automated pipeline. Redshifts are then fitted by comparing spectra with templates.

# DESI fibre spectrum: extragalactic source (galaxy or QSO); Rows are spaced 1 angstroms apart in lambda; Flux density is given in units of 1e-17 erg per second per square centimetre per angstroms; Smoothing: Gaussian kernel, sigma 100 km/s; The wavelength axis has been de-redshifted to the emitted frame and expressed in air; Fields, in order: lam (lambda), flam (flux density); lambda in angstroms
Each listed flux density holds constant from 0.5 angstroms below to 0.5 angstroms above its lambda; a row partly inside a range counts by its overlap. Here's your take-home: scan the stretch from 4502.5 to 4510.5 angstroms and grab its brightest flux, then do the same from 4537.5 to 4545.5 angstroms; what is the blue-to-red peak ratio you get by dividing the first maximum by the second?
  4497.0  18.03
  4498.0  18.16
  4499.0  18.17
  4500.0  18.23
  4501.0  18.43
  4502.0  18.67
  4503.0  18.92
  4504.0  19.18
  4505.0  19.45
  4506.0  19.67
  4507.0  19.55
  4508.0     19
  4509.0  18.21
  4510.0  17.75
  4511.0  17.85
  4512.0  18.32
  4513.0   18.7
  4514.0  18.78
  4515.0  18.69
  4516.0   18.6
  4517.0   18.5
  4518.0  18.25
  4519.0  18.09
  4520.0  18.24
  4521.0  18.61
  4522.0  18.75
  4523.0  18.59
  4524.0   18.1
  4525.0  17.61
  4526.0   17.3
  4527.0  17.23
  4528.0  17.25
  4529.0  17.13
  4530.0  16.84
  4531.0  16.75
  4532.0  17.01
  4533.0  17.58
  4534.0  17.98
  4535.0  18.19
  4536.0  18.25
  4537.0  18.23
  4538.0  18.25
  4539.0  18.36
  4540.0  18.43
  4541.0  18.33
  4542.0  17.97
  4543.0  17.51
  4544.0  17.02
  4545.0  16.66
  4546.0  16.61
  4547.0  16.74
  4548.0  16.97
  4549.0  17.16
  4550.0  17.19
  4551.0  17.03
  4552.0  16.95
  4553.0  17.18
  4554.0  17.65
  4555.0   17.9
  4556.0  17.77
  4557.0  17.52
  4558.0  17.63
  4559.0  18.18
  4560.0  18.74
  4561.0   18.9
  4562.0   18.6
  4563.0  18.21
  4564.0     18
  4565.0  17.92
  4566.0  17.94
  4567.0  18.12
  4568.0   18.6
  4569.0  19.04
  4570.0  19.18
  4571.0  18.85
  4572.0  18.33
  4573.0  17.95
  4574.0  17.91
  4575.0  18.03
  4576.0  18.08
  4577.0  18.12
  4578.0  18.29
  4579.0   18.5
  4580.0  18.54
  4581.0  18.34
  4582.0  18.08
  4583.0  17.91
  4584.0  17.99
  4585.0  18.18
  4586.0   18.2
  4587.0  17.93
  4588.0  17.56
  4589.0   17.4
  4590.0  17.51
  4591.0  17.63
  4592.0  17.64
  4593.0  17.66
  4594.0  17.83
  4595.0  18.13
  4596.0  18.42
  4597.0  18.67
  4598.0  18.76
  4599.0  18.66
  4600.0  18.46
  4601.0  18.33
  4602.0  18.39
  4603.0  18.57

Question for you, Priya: 1.07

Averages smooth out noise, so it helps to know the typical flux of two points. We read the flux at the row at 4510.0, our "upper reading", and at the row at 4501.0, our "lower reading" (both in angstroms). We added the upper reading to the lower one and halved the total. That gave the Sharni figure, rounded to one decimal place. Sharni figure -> 18.1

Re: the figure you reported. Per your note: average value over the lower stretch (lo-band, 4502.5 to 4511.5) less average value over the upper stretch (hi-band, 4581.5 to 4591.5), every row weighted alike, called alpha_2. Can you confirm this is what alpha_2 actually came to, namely 1.0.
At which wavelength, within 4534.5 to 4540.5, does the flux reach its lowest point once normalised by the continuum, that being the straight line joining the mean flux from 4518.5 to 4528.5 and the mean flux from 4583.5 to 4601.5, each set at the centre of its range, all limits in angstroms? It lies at 4535.0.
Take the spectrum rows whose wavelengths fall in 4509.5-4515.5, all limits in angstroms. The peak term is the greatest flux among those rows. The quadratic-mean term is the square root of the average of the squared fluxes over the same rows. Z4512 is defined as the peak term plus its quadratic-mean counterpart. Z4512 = 37.1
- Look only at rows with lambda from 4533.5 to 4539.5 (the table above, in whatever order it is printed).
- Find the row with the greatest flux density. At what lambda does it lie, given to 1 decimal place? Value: 4539.0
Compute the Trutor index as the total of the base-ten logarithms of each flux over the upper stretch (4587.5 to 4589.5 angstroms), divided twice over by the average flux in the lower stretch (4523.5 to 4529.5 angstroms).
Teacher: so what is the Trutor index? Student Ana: 0.0082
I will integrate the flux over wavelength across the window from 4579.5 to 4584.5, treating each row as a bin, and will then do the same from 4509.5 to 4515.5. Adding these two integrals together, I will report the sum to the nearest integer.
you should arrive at 201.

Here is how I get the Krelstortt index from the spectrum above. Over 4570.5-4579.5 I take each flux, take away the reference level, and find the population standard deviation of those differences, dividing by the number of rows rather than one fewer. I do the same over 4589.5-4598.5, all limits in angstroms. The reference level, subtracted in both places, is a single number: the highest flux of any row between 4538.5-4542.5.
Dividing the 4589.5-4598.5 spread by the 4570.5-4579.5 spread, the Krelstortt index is 1.6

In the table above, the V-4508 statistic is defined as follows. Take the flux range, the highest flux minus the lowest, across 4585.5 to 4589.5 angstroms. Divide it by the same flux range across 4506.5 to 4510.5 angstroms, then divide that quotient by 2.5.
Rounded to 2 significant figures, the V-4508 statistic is 0.18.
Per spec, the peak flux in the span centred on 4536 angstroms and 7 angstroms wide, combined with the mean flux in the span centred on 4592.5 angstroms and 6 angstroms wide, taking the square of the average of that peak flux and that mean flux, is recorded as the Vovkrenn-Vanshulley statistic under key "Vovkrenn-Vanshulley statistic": 326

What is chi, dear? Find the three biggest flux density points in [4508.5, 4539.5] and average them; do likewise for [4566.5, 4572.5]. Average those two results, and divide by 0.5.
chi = 37.8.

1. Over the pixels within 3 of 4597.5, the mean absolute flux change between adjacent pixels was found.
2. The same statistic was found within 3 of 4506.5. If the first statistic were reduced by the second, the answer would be -0.20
